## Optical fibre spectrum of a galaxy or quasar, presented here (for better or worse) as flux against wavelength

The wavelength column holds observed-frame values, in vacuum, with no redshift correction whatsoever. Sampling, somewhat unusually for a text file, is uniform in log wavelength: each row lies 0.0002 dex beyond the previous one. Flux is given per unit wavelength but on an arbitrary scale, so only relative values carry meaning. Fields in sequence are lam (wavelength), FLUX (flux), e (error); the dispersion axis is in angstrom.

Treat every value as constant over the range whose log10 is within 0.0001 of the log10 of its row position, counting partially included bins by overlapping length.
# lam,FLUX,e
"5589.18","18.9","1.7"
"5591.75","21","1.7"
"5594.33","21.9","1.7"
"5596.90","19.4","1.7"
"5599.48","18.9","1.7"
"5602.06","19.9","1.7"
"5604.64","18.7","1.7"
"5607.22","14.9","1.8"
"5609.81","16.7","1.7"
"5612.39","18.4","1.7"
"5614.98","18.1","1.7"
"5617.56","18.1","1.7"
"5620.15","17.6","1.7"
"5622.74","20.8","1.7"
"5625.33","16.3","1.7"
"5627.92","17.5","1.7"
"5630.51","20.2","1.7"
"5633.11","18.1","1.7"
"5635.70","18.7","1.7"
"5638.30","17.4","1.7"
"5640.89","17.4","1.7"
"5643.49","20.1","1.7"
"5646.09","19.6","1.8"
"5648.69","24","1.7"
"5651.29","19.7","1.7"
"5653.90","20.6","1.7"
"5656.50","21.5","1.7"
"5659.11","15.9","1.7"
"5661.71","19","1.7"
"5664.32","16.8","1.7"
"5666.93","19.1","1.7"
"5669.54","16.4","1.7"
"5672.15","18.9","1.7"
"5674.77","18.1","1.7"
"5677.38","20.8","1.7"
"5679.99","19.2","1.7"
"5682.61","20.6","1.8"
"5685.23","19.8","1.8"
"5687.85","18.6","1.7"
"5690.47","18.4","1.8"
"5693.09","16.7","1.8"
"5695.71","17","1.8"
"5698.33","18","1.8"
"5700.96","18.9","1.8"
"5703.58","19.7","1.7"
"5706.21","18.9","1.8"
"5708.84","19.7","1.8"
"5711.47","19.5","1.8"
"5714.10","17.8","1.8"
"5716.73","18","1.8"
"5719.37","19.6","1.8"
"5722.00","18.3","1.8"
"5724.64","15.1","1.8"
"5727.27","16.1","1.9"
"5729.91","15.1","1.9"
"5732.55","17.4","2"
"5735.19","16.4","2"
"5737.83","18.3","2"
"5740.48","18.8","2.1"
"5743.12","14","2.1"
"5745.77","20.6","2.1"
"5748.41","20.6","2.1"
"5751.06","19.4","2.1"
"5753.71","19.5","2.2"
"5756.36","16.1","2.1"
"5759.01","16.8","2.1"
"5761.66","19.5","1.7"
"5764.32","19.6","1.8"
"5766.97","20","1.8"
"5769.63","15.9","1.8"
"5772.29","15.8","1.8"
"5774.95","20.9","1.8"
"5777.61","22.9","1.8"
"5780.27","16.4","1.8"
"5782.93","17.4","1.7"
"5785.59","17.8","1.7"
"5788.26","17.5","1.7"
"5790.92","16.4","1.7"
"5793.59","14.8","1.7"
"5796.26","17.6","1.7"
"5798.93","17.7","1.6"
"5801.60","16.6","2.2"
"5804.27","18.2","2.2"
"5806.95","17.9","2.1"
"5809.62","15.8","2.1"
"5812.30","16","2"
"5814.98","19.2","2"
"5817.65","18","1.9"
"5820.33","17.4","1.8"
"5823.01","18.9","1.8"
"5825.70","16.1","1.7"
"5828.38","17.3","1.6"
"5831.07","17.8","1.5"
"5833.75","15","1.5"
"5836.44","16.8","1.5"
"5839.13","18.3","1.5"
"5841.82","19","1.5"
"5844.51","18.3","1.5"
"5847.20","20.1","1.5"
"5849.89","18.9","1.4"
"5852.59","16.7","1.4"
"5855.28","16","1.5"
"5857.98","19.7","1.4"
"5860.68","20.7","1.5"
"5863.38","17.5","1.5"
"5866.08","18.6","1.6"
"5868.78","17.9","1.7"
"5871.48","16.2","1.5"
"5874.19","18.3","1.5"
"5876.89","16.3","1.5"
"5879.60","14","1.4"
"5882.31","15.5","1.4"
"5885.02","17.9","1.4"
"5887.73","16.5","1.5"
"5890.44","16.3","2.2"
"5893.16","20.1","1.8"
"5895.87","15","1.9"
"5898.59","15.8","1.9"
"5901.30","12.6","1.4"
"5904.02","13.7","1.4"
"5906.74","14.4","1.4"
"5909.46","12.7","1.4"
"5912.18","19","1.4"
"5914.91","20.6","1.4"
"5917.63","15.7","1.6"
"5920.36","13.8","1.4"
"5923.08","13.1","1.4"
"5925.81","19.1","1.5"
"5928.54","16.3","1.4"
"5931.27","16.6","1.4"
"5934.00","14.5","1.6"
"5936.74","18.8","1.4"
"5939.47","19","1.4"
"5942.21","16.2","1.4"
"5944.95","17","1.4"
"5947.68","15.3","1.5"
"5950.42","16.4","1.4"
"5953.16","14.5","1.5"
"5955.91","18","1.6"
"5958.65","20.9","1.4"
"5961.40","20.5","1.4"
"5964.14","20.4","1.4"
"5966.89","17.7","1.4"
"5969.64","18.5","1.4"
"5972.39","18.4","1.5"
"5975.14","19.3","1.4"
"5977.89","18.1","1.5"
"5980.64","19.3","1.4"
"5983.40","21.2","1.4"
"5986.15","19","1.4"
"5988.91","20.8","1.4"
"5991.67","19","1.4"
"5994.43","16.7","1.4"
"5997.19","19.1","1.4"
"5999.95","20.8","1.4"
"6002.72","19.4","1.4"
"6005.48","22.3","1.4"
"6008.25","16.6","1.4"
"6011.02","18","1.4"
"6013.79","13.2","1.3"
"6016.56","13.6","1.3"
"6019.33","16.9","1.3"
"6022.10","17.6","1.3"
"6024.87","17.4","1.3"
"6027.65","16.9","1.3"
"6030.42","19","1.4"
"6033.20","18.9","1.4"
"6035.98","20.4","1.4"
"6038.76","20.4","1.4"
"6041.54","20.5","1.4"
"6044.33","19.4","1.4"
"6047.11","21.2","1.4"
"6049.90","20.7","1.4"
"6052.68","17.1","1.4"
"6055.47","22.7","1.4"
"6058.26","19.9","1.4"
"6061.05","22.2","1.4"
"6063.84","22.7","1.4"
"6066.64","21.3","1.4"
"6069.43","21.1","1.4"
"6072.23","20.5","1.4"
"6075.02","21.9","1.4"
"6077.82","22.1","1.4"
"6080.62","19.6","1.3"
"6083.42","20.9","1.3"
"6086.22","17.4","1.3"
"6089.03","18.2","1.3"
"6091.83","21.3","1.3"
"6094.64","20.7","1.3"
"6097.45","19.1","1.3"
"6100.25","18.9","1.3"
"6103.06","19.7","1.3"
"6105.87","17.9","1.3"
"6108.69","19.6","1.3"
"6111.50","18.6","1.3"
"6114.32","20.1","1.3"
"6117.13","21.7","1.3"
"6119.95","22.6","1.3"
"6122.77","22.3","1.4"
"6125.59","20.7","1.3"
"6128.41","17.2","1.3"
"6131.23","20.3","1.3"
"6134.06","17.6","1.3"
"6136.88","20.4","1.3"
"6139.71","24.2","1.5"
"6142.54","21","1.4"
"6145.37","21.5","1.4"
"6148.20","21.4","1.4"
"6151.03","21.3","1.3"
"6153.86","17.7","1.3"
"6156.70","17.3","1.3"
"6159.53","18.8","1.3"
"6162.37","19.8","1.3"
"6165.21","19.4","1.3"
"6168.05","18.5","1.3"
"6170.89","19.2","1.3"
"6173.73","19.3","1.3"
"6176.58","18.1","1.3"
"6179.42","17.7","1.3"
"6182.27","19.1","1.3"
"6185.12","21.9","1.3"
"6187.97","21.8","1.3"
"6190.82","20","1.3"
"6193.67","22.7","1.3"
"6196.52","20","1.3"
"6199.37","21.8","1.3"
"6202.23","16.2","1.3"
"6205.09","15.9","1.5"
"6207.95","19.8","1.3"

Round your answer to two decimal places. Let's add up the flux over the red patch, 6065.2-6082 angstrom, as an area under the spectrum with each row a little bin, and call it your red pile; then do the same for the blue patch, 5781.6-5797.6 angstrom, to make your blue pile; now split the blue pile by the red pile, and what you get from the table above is 0.76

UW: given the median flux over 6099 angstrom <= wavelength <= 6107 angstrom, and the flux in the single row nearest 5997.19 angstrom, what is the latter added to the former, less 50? -12.0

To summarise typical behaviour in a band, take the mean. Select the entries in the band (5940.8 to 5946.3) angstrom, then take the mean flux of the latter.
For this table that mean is 16.6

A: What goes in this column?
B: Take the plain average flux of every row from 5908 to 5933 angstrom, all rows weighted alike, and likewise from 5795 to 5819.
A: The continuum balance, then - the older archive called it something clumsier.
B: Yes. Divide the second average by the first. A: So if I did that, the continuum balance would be 1.07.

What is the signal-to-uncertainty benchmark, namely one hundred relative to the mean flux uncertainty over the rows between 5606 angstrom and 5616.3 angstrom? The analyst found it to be 58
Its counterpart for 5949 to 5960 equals 68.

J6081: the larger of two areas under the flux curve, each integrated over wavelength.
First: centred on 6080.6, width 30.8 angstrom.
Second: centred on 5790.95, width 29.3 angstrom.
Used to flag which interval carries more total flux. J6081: 630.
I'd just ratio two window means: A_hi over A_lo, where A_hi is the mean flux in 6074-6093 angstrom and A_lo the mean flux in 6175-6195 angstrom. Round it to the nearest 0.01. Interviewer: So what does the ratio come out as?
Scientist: 1.00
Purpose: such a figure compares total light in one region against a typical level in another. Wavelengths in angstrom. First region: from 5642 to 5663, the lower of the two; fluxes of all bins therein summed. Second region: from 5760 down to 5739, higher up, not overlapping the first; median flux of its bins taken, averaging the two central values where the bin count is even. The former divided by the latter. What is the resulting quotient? 8.4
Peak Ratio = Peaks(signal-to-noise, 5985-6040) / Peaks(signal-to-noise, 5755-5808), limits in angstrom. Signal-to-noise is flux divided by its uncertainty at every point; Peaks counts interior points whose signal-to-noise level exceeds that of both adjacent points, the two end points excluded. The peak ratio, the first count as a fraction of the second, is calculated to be 1.2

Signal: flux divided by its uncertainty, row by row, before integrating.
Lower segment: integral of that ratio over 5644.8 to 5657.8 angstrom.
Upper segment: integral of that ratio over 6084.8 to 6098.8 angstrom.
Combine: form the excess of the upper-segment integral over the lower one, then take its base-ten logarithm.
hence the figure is 1.69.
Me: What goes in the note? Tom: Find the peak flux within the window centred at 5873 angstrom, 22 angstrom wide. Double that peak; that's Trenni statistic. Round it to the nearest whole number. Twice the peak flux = 37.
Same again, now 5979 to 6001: 42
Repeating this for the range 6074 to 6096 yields 44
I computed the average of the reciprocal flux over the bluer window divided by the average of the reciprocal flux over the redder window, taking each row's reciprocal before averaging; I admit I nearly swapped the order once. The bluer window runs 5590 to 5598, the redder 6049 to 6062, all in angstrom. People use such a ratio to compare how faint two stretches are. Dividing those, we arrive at 0.98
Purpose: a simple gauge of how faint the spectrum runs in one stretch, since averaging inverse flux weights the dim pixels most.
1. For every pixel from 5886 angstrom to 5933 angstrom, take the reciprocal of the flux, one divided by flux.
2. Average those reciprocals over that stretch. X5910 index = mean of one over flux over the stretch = 0.0641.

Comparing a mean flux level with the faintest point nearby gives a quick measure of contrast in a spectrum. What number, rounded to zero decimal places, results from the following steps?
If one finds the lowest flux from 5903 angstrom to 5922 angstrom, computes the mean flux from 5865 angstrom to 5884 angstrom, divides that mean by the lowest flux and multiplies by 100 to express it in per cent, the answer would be 131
